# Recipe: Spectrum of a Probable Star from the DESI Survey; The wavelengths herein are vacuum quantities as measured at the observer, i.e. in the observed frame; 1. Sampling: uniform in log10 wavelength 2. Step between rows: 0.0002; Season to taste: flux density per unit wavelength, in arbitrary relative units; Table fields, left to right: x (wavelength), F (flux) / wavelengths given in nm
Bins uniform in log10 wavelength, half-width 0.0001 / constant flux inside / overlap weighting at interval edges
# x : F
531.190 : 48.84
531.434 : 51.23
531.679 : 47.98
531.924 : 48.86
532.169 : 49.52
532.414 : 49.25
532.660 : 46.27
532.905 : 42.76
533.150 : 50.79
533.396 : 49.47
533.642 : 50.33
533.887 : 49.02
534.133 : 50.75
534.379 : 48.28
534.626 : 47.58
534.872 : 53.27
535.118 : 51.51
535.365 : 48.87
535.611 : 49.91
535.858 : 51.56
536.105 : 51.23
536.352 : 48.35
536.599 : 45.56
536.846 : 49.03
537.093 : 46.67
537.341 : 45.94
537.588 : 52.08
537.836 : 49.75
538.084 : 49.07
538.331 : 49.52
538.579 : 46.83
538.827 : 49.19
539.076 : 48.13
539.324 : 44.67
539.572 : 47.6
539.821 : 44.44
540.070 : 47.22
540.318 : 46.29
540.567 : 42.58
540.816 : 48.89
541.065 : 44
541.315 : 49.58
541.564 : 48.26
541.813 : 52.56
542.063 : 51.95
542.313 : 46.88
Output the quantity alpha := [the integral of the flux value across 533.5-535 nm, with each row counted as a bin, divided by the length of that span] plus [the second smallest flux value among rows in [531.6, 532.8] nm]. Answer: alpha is 97.9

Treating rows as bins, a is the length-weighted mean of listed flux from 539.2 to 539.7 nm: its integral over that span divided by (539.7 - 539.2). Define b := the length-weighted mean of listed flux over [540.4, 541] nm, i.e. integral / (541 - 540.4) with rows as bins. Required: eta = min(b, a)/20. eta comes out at 2.28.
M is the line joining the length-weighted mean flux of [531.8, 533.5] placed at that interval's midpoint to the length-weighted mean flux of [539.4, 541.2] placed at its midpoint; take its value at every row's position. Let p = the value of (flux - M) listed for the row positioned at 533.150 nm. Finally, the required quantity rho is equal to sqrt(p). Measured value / 1.7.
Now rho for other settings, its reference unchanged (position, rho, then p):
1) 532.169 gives 1.1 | 1.3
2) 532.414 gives 1.0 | 1.1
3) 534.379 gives 0.8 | 0.7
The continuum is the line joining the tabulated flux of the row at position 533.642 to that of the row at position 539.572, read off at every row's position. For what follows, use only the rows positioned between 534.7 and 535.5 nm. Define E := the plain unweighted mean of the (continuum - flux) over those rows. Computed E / -1.6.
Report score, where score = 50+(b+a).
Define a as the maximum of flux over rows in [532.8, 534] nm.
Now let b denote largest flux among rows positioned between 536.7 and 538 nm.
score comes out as 153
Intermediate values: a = 50.79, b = 52.08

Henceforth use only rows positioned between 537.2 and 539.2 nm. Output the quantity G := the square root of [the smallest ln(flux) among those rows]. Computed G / 1.96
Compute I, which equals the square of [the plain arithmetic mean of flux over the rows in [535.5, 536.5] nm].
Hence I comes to 2526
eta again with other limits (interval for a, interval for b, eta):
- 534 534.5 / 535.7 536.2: 2.48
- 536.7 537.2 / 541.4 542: 2.39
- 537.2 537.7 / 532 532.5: 2.44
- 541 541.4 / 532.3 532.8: 2.34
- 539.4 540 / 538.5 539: 2.30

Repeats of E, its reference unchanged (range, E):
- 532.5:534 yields 2.4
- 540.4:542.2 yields -1.5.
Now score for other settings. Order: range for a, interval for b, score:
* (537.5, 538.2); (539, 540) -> 150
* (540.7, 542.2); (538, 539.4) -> 152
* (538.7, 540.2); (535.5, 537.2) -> 151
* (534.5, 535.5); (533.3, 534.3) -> 154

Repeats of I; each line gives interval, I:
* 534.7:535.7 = 2590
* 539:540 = 2135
